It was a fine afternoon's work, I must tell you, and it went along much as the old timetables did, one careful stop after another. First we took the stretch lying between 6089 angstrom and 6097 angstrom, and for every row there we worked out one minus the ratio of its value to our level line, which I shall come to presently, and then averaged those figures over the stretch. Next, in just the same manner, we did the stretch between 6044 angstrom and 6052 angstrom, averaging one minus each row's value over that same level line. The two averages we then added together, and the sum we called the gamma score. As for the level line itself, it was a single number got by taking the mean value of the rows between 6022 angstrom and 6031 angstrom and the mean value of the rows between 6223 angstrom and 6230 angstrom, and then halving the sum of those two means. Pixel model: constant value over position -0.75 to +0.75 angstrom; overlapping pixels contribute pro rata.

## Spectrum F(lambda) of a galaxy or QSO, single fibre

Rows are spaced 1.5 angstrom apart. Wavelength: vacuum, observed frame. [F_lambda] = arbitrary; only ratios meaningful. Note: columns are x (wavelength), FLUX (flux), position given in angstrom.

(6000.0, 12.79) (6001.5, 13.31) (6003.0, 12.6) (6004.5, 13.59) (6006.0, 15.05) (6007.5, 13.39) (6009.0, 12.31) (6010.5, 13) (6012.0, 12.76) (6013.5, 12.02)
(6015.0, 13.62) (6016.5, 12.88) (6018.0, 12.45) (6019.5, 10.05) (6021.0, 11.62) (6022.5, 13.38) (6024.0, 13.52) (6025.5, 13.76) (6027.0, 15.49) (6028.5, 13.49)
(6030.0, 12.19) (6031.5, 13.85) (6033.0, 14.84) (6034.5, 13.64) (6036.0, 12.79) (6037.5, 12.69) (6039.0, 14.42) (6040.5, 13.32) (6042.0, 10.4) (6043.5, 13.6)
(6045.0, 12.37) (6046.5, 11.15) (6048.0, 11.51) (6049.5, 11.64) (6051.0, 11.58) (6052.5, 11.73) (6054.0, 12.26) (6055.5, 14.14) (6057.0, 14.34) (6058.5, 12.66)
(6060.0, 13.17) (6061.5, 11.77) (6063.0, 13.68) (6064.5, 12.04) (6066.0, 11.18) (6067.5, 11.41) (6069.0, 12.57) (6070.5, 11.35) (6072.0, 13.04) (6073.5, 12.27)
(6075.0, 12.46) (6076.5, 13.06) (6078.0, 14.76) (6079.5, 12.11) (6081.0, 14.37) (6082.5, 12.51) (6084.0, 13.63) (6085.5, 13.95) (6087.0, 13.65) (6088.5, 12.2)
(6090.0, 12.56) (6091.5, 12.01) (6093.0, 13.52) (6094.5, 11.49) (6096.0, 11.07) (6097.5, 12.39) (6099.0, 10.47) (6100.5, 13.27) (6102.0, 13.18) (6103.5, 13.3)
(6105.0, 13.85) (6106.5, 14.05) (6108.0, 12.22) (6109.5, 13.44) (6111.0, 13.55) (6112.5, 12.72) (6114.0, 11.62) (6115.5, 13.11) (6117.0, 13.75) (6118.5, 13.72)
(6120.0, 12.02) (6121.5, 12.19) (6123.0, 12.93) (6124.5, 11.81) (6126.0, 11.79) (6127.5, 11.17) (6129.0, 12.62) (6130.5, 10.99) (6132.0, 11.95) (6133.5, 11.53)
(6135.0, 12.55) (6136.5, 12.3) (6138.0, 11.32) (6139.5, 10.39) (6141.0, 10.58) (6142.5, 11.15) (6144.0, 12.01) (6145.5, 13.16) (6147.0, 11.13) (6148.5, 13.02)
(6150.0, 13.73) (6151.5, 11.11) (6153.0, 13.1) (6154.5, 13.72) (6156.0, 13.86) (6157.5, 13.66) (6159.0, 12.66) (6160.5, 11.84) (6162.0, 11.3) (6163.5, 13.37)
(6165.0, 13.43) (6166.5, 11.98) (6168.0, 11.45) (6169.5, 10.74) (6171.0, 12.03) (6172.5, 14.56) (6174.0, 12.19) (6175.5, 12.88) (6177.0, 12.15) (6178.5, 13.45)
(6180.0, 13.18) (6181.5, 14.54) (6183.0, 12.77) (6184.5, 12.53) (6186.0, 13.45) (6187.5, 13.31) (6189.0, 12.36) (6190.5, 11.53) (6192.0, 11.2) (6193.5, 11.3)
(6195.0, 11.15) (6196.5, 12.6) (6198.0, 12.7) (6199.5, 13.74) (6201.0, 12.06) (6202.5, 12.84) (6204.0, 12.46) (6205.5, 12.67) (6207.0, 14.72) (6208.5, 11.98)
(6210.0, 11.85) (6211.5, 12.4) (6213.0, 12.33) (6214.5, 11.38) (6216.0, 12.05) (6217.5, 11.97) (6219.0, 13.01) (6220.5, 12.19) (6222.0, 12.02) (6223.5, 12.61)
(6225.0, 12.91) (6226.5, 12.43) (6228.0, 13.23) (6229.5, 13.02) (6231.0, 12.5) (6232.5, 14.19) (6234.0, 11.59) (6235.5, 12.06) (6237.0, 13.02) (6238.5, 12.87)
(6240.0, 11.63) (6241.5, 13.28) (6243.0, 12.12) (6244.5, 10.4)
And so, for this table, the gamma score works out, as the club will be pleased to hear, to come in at 0.20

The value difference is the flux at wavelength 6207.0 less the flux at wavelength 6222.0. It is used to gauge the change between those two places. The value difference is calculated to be 2.7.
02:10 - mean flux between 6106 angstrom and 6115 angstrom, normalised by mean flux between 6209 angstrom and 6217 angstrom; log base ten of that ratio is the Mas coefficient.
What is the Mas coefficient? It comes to 0.032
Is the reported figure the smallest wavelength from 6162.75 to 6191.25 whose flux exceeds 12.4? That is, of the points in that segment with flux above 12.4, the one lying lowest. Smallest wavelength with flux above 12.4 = 6163.5 angstrom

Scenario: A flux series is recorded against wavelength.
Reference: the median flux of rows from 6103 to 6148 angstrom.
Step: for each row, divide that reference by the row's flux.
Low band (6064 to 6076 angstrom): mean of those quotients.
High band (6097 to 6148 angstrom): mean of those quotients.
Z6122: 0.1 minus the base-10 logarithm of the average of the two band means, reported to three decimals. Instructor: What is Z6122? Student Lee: 0.097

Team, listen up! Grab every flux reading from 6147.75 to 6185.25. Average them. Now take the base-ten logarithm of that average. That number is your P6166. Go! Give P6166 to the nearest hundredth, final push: 1.11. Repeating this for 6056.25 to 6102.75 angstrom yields 1.10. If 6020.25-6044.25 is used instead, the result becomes 1.12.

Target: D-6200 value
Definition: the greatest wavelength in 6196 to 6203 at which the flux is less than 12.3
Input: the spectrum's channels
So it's 6201.0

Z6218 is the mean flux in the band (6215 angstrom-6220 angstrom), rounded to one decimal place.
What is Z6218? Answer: 12.3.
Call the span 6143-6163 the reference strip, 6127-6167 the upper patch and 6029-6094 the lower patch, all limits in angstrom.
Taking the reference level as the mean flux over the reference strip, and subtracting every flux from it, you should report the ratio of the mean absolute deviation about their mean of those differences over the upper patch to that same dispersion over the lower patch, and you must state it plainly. 1.02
